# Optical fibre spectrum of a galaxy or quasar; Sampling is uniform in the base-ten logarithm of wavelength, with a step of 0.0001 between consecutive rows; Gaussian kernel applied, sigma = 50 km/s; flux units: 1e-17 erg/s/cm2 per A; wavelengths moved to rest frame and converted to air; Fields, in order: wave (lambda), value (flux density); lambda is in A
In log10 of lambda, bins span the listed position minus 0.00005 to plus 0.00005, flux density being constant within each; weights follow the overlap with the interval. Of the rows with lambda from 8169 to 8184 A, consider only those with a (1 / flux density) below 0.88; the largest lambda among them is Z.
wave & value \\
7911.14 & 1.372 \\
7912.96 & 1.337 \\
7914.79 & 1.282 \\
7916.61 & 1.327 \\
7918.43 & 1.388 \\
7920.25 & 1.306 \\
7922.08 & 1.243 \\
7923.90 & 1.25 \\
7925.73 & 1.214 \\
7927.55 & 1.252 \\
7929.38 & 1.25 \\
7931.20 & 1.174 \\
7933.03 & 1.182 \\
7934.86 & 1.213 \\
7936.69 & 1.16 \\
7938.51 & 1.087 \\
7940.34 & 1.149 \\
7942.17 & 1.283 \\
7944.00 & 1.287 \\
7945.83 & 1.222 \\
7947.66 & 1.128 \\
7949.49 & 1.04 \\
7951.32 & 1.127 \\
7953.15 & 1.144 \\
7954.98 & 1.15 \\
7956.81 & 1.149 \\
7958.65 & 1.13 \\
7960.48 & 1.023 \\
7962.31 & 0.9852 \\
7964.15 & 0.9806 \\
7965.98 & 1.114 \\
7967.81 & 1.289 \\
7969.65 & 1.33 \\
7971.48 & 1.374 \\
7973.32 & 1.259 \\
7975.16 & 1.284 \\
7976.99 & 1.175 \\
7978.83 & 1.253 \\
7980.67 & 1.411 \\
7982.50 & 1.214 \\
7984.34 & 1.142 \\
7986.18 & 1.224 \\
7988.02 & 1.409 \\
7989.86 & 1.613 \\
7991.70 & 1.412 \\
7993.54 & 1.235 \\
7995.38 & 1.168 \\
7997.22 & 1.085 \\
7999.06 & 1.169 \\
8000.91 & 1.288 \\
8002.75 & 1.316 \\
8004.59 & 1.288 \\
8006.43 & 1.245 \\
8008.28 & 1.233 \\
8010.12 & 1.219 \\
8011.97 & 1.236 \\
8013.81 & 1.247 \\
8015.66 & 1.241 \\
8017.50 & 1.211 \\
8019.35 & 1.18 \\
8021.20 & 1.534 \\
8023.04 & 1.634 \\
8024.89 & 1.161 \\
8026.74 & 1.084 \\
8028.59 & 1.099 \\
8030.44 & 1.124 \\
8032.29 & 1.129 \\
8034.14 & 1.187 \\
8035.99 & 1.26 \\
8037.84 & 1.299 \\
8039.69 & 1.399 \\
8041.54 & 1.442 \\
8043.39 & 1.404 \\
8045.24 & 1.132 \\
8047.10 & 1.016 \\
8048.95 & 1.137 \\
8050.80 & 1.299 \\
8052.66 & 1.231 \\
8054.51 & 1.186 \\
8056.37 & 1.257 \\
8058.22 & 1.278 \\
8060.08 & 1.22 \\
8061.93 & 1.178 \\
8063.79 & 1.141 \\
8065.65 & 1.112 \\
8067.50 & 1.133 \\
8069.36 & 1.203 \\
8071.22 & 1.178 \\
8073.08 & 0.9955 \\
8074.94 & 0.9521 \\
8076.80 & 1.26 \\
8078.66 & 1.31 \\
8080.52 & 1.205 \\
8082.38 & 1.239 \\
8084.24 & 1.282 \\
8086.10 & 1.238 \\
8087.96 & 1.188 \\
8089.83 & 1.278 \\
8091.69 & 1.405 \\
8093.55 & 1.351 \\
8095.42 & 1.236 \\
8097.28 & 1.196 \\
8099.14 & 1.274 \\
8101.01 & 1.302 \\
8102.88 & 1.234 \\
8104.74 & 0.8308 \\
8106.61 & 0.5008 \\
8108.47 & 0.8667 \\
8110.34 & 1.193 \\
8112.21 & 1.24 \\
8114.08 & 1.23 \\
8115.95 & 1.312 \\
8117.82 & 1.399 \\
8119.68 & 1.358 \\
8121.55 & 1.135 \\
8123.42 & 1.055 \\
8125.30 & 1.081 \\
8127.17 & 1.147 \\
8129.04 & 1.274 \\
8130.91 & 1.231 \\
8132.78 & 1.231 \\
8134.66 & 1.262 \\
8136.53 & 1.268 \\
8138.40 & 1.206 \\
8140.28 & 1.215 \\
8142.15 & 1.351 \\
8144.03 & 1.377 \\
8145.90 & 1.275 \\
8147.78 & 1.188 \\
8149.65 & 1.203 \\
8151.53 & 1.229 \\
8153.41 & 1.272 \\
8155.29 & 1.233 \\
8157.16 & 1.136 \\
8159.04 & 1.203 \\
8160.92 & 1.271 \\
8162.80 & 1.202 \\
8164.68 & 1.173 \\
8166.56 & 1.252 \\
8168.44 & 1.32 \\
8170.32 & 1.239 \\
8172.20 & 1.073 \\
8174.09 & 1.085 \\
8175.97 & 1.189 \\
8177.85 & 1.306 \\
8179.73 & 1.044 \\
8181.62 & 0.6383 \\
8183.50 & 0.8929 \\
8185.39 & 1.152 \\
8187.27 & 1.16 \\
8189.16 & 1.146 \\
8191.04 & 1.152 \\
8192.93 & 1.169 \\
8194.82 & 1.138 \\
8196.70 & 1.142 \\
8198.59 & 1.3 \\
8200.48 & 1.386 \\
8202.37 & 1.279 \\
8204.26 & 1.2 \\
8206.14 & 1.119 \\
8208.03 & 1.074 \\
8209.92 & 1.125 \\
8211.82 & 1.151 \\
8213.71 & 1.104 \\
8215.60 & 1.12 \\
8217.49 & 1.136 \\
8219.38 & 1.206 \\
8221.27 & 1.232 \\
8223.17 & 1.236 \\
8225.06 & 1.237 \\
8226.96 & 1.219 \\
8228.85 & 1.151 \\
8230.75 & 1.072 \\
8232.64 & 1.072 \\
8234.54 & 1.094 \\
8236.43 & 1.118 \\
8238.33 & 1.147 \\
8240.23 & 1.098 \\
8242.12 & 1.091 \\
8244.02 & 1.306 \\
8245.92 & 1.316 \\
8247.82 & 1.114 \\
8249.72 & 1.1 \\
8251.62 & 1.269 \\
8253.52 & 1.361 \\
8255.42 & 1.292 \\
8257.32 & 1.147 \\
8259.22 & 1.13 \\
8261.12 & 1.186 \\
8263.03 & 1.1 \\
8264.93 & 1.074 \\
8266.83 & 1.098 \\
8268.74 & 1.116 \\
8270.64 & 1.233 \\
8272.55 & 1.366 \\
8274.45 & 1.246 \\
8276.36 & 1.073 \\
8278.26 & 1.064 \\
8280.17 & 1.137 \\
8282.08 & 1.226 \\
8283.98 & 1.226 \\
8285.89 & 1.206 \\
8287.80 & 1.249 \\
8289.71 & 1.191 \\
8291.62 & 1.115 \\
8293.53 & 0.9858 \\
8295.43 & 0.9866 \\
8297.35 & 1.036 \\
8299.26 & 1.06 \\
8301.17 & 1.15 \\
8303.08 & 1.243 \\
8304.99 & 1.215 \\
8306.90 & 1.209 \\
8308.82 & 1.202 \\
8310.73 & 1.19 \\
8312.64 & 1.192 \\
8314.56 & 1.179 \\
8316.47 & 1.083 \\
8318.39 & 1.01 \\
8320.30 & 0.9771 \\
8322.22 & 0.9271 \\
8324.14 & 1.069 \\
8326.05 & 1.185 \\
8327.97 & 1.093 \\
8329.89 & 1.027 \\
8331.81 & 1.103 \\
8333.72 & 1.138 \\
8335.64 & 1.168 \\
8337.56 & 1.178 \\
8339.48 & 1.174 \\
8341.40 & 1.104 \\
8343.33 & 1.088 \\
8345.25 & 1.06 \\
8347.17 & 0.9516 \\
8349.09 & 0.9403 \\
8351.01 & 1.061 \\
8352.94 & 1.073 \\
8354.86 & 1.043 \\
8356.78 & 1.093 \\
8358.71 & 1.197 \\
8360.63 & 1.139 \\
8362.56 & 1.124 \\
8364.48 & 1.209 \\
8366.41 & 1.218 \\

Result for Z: 8177.85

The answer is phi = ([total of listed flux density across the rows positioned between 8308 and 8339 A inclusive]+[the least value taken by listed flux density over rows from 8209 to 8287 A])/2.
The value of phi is 9.4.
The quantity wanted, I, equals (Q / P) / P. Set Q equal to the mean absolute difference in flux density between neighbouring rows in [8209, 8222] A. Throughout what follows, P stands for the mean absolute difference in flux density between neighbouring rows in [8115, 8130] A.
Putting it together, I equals 4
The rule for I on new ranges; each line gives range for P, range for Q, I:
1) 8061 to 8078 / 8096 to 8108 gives 23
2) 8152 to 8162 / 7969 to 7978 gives 16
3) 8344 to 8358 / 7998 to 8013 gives 12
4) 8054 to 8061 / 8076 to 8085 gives 23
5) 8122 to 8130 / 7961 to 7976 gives 14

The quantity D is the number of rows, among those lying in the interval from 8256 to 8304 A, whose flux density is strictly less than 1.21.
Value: 18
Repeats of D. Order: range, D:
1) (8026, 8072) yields 15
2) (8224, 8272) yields 17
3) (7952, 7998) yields 12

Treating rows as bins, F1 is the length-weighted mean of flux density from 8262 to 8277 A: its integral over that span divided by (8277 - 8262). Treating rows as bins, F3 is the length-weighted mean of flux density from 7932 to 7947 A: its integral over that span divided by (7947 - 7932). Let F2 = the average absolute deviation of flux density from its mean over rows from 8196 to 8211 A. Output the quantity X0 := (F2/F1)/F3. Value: 0.064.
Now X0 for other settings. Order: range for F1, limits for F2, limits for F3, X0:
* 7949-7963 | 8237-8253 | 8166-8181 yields 0.068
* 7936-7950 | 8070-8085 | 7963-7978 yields 0.071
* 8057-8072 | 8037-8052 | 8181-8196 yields 0.102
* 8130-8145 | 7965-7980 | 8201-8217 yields 0.041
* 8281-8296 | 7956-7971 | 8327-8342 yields 0.077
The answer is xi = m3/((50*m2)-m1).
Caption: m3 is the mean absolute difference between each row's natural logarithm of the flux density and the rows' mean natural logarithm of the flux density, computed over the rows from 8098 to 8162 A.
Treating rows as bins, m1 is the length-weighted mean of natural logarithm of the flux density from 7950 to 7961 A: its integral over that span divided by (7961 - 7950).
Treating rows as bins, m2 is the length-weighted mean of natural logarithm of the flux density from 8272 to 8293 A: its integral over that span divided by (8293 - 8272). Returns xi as 0.013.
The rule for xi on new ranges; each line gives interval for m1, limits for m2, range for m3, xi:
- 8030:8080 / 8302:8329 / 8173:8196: 0.022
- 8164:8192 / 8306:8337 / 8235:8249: 0.013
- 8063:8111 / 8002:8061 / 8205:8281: 0.006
